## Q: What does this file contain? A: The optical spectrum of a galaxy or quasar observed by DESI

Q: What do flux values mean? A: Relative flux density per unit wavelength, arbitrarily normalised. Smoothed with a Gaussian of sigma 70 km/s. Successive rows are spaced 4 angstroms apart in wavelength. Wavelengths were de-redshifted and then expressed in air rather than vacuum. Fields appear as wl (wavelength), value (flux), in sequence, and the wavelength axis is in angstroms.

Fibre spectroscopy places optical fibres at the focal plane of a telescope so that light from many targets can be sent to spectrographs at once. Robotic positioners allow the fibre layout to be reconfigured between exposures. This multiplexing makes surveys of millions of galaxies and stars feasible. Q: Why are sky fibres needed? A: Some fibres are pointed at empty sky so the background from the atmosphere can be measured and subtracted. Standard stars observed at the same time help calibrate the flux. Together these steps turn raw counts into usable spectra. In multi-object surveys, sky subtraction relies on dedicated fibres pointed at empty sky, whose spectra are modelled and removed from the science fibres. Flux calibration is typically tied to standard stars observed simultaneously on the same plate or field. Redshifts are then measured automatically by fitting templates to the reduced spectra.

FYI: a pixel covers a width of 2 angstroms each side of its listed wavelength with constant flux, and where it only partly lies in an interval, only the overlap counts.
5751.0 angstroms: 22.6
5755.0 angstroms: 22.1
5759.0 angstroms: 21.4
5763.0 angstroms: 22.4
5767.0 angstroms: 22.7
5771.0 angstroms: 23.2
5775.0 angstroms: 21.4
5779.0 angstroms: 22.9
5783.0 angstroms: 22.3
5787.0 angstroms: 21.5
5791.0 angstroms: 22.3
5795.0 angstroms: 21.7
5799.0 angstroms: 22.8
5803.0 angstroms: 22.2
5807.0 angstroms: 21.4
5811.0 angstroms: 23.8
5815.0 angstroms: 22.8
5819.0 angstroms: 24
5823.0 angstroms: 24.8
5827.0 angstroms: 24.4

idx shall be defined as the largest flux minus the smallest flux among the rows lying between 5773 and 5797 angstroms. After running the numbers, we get 1.5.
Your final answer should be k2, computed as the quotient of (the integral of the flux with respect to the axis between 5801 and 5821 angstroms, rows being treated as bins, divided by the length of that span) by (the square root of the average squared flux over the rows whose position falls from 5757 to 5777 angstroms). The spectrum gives 1.03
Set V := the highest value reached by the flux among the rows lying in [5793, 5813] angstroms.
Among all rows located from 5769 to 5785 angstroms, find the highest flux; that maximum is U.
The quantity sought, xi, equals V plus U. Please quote 47.0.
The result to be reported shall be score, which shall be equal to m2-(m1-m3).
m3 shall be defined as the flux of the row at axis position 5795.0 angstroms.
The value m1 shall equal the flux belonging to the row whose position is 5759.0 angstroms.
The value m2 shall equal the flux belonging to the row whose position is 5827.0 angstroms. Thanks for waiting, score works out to 24.7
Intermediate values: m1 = 21.4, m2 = 24.4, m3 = 21.7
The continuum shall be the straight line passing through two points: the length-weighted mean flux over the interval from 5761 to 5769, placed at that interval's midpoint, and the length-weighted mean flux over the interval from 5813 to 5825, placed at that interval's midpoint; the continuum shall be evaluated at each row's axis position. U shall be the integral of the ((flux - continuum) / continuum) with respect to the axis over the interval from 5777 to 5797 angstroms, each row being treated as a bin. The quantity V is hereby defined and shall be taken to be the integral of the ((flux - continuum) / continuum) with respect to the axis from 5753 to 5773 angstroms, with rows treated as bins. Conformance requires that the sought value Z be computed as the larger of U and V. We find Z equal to -0.13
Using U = -0.82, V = -0.1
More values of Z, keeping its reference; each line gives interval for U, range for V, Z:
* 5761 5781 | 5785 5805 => -0.15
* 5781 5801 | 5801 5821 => -0.71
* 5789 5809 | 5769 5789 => -0.55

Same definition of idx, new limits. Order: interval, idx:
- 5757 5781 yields 1.8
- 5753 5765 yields 1.0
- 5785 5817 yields 2.4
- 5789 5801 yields 1.1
